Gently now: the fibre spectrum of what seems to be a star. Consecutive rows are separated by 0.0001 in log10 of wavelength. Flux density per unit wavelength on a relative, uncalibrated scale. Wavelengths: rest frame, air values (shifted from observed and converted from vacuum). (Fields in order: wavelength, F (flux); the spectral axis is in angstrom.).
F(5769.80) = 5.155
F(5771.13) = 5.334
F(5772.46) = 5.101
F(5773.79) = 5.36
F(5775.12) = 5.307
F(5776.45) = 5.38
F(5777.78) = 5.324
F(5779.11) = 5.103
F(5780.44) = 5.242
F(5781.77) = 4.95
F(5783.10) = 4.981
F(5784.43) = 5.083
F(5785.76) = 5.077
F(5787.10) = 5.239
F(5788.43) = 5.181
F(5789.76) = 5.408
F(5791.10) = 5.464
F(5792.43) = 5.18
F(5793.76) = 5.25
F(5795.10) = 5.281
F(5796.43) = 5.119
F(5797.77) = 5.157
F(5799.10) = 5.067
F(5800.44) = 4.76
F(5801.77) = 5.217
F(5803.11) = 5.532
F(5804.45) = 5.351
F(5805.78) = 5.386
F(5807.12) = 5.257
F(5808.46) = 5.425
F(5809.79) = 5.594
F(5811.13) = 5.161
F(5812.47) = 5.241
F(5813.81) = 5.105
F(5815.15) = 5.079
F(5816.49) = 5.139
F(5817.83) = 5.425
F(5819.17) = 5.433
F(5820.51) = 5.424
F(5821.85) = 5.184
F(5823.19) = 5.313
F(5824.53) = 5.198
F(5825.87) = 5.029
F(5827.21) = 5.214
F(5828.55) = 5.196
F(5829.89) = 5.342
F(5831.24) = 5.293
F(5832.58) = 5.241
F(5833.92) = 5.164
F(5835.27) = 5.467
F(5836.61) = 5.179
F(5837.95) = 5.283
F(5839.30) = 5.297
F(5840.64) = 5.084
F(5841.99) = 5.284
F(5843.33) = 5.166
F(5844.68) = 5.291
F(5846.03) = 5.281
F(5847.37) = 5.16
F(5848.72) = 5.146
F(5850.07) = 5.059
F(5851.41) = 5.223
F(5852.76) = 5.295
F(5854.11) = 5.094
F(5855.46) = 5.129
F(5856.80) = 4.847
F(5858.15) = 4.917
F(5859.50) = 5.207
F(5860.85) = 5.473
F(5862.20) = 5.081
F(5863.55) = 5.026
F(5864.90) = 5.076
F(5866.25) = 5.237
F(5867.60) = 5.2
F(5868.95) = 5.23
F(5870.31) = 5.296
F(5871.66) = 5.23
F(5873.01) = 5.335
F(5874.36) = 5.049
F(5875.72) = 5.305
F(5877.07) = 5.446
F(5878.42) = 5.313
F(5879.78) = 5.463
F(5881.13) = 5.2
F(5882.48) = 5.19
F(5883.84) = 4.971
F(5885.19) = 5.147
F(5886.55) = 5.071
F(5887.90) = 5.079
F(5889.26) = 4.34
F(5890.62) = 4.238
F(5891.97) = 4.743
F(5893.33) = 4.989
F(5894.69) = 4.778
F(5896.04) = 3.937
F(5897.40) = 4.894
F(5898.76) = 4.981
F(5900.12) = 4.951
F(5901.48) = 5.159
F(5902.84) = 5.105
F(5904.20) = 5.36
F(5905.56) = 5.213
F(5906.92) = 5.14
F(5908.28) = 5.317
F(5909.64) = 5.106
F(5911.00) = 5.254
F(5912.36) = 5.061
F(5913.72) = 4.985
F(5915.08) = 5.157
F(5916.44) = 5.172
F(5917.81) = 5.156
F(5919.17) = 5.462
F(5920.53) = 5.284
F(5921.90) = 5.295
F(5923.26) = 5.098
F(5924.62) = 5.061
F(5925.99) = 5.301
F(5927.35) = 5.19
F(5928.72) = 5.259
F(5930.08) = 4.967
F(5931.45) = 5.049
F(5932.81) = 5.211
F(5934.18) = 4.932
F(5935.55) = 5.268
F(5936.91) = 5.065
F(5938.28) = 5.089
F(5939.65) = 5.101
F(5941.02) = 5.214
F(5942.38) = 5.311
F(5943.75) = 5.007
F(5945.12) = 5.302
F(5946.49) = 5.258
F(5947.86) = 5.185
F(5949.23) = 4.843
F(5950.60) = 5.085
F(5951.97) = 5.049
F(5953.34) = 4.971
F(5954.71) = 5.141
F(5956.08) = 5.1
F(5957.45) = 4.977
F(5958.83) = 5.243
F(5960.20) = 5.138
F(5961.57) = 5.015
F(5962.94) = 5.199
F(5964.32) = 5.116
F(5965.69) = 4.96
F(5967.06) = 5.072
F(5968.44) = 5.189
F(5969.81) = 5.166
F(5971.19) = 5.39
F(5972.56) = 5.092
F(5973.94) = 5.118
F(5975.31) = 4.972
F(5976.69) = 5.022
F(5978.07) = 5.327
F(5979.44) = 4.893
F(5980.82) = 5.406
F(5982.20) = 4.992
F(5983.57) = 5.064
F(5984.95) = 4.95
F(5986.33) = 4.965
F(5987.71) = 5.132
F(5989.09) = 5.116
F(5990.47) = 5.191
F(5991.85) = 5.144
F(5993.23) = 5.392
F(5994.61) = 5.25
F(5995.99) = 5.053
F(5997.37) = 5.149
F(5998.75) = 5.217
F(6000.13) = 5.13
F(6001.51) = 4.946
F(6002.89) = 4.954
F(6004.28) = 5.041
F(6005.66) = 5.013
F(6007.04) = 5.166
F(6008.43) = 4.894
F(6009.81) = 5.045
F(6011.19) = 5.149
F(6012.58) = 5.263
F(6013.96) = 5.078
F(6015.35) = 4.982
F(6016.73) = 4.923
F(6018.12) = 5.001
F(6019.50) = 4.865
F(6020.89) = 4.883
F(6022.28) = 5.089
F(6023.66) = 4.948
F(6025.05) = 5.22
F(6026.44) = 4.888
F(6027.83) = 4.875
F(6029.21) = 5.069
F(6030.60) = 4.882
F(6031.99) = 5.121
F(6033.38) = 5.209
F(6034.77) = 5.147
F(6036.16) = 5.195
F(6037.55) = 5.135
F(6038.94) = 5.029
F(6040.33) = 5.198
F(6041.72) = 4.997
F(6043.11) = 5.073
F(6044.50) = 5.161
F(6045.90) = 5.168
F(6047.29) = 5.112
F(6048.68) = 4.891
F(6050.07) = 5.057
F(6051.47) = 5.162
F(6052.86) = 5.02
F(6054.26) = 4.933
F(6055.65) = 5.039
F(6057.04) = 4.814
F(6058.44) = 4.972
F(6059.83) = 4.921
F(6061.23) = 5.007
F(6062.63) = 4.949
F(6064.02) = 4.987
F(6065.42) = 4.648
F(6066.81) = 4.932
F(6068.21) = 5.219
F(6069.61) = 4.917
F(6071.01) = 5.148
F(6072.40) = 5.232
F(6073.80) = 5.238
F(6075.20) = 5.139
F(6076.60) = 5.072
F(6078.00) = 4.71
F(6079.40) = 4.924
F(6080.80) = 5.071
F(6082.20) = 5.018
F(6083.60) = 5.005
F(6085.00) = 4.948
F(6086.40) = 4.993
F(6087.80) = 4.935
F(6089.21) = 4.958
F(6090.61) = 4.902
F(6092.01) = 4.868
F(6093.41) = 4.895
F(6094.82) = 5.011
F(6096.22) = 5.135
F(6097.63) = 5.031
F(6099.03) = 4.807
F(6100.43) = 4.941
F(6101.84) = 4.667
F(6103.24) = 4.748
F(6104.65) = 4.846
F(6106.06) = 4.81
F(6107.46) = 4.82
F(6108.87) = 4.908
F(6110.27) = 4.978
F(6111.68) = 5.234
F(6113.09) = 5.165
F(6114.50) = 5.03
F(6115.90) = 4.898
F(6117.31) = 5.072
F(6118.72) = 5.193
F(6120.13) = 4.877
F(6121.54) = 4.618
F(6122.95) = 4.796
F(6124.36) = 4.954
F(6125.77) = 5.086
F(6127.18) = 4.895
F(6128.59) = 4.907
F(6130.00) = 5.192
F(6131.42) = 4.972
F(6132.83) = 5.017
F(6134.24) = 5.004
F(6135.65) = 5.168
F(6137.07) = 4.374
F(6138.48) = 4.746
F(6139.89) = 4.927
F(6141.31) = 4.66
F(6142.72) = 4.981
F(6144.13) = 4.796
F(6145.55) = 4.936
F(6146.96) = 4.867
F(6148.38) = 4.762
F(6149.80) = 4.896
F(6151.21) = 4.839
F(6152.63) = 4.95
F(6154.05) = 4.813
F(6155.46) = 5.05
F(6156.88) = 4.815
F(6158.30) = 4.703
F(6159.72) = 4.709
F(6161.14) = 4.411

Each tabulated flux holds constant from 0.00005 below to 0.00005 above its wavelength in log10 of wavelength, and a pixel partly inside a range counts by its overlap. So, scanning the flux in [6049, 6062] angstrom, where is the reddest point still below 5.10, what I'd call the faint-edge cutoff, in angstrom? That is 6061.23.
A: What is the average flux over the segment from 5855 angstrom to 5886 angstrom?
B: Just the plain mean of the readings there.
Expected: 5.19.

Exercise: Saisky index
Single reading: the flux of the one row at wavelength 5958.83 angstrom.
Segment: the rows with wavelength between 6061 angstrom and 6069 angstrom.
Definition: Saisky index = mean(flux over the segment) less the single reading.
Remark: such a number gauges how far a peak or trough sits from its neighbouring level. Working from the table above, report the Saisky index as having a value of -0.29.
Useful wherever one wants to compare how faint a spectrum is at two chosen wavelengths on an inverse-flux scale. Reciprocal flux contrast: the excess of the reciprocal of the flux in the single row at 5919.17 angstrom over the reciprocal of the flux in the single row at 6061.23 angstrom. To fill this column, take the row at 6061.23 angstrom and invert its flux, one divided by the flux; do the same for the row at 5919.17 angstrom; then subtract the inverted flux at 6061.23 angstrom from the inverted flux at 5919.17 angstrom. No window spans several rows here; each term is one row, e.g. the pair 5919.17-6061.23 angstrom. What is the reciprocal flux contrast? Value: -0.017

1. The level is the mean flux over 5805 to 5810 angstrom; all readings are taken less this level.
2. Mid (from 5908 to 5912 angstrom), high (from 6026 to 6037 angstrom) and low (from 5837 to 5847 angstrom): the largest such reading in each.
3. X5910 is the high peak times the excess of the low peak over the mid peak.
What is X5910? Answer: 0.004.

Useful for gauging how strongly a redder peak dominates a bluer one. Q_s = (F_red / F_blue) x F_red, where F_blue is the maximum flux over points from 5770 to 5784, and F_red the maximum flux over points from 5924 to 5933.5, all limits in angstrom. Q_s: 5.22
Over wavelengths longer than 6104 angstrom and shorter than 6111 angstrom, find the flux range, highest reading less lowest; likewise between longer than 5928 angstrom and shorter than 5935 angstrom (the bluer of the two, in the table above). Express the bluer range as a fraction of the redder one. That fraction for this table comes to 1.9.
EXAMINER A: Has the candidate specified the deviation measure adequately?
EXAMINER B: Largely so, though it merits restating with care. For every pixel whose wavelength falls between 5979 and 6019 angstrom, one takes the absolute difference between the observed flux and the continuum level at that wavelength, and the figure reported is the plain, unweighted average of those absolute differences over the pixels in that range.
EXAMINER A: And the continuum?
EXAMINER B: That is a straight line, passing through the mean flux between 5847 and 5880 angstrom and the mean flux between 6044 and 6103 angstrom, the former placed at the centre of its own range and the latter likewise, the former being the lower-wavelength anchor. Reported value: 0.107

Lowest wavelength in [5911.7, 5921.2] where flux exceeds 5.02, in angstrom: 5912.36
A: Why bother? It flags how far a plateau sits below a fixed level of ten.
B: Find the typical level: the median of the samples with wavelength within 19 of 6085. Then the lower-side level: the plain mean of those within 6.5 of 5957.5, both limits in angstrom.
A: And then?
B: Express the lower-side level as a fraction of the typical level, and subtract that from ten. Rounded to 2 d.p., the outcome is 8.97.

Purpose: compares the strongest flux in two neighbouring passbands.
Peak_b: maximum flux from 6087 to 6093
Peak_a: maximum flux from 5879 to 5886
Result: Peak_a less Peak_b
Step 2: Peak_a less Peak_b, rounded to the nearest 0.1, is 0.5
